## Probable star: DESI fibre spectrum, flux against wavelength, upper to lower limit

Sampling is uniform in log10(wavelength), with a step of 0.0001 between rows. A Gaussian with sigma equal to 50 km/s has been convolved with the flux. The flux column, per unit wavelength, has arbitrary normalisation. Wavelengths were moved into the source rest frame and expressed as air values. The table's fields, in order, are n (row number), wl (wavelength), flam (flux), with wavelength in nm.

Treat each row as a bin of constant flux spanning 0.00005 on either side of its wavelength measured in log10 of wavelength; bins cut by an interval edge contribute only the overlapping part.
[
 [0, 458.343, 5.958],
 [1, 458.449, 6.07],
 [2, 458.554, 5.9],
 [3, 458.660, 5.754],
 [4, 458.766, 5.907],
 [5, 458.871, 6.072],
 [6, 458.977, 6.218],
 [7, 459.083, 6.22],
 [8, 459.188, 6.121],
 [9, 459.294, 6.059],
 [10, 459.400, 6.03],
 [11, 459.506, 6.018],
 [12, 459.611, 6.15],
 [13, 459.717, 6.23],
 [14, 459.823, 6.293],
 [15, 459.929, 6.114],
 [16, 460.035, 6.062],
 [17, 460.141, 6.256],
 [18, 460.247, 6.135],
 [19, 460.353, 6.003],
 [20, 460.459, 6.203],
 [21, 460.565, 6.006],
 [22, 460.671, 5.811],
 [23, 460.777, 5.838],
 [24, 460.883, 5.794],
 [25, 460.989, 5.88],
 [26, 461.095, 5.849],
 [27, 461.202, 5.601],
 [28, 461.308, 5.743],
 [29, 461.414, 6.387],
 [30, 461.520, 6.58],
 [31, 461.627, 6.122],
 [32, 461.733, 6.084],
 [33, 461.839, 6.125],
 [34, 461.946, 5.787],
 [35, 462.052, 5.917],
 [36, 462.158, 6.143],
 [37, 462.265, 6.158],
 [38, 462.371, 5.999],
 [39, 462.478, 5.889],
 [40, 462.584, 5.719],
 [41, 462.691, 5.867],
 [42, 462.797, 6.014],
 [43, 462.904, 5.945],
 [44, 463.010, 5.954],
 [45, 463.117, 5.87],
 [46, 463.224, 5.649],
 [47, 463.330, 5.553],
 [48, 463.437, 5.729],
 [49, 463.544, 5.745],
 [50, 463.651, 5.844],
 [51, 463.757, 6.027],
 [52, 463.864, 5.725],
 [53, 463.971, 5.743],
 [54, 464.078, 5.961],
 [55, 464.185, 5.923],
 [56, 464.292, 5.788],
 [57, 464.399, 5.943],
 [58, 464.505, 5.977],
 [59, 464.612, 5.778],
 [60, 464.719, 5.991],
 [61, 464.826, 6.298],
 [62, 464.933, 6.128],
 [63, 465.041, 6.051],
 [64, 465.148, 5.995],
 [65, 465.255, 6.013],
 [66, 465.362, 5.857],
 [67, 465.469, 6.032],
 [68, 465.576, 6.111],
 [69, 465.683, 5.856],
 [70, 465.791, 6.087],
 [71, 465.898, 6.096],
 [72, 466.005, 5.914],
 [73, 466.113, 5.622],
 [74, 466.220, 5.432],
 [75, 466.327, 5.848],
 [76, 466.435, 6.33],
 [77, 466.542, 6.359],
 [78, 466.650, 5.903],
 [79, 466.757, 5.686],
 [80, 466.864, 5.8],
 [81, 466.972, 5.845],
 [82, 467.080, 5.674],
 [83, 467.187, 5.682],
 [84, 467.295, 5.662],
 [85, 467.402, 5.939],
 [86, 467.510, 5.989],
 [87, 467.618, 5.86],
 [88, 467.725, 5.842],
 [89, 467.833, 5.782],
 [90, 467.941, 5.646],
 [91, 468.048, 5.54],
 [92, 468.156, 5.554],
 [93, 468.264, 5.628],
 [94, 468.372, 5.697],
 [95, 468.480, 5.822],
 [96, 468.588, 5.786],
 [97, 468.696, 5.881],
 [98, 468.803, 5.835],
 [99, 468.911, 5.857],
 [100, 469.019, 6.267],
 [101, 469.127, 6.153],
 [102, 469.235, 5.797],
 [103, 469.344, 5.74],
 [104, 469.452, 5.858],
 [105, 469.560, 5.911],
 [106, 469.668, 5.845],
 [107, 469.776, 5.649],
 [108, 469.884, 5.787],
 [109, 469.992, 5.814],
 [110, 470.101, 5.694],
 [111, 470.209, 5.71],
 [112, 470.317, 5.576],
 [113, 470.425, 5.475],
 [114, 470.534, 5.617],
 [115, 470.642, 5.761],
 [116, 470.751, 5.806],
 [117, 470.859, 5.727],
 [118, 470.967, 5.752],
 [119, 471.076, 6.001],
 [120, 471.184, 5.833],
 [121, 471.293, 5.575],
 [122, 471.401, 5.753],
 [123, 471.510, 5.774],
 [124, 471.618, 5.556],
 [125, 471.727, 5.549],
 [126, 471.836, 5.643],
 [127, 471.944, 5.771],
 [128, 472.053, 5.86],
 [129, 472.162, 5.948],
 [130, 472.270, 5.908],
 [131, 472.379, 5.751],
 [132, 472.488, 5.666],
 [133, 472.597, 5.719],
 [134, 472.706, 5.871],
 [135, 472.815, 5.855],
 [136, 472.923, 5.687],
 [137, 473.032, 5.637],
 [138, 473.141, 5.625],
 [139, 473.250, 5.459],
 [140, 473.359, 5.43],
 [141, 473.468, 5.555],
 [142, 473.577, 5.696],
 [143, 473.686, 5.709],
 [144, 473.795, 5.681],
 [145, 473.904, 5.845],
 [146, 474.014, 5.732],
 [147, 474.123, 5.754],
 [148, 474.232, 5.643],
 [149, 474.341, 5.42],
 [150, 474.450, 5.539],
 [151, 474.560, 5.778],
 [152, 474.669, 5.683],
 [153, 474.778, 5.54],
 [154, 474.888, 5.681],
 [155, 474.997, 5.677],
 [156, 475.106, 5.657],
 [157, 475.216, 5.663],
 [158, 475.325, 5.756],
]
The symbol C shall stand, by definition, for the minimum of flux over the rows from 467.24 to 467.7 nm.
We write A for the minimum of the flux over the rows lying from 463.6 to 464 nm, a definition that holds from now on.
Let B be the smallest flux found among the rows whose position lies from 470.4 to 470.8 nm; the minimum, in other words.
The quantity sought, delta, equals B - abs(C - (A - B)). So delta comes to 0.06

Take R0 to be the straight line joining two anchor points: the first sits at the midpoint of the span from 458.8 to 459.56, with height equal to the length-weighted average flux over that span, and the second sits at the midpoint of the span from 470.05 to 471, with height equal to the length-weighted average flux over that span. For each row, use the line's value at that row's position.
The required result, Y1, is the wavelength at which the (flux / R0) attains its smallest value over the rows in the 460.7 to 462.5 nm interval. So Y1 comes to 461.202 nm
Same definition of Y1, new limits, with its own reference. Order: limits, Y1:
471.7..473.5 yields 473.359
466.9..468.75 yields 468.048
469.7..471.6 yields 470.425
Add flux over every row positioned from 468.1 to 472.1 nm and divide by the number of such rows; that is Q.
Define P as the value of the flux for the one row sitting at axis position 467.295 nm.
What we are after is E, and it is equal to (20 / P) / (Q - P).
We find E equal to 34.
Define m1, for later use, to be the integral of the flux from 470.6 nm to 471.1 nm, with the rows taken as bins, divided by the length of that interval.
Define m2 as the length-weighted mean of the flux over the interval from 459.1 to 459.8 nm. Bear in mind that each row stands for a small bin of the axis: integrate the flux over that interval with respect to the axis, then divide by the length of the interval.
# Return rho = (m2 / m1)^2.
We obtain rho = 1.12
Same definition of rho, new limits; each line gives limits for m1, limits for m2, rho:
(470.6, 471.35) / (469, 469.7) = 1.05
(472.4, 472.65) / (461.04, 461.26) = 1.01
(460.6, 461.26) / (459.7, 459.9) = 1.16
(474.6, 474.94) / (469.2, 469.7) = 1.07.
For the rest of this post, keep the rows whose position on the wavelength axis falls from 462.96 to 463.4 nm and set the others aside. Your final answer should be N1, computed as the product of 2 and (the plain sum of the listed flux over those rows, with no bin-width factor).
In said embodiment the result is 46.1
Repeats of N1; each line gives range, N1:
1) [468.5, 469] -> 46.7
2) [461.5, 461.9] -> 49.8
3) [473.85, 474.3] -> 45.9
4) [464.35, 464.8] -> 47.4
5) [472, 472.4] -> 46.9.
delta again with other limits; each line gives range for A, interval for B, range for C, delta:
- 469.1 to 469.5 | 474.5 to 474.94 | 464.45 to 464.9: -0.04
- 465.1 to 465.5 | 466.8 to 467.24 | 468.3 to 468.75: 0.16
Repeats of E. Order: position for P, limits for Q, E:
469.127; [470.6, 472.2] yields -8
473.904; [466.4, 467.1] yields 35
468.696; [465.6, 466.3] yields -73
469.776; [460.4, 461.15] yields 13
